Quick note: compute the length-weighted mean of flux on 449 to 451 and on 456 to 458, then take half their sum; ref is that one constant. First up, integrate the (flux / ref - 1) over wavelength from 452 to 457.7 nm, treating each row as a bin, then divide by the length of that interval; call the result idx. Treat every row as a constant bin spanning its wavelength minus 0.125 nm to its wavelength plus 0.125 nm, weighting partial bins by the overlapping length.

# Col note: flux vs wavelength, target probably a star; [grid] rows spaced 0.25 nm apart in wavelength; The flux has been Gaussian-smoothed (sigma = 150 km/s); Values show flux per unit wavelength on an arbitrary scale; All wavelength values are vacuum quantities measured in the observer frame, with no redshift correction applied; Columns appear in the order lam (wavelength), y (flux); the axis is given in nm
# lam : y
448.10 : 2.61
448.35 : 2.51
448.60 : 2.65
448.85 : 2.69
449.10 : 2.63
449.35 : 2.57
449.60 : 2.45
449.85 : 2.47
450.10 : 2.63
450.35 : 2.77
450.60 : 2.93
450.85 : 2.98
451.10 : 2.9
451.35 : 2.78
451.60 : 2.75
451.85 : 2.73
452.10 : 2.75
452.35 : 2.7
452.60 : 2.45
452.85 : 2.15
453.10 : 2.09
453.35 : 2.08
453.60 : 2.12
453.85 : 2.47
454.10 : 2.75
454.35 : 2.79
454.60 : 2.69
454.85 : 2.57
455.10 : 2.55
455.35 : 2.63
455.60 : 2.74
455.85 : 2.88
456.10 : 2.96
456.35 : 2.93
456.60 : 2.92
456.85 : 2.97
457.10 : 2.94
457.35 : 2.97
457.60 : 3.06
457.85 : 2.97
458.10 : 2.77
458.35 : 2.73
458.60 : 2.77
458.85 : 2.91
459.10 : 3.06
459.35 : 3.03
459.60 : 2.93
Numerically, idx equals -0.059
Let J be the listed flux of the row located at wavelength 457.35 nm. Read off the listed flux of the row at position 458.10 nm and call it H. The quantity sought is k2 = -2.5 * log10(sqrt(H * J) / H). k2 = -0.04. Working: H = 2.77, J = 2.97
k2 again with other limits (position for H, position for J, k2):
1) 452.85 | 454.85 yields -0.10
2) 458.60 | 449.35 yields 0.04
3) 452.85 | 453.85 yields -0.08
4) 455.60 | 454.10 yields 0.00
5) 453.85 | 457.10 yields -0.09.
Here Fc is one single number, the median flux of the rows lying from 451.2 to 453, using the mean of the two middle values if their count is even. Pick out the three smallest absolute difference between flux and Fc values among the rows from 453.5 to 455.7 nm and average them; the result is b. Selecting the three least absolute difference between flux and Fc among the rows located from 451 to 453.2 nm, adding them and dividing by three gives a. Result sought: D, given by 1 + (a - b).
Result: 0.99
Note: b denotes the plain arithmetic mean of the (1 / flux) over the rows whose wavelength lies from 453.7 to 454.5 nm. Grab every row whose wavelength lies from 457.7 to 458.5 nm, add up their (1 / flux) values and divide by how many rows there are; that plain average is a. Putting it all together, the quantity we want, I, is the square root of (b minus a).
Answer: 0.14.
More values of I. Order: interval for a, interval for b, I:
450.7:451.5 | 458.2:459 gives 0.10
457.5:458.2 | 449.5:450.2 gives 0.24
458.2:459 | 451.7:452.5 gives 0.10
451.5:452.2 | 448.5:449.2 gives 0.11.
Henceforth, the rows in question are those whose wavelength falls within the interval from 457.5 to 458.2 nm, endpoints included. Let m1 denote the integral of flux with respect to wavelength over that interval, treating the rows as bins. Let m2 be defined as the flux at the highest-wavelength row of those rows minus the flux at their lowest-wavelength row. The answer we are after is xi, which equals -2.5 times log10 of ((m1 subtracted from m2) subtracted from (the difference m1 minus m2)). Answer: -1.68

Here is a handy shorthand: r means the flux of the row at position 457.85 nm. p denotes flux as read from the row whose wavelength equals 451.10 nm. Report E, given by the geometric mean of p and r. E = 2.93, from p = 2.9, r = 2.97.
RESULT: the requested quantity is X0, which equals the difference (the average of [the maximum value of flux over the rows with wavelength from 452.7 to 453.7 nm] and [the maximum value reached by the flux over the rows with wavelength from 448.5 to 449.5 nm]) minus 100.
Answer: -97.6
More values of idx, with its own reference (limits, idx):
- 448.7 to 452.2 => -0.038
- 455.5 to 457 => 0.029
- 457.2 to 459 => 0.023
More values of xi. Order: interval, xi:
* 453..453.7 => -1.15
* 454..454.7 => -1.50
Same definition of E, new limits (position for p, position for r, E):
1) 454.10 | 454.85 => 2.66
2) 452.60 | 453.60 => 2.28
